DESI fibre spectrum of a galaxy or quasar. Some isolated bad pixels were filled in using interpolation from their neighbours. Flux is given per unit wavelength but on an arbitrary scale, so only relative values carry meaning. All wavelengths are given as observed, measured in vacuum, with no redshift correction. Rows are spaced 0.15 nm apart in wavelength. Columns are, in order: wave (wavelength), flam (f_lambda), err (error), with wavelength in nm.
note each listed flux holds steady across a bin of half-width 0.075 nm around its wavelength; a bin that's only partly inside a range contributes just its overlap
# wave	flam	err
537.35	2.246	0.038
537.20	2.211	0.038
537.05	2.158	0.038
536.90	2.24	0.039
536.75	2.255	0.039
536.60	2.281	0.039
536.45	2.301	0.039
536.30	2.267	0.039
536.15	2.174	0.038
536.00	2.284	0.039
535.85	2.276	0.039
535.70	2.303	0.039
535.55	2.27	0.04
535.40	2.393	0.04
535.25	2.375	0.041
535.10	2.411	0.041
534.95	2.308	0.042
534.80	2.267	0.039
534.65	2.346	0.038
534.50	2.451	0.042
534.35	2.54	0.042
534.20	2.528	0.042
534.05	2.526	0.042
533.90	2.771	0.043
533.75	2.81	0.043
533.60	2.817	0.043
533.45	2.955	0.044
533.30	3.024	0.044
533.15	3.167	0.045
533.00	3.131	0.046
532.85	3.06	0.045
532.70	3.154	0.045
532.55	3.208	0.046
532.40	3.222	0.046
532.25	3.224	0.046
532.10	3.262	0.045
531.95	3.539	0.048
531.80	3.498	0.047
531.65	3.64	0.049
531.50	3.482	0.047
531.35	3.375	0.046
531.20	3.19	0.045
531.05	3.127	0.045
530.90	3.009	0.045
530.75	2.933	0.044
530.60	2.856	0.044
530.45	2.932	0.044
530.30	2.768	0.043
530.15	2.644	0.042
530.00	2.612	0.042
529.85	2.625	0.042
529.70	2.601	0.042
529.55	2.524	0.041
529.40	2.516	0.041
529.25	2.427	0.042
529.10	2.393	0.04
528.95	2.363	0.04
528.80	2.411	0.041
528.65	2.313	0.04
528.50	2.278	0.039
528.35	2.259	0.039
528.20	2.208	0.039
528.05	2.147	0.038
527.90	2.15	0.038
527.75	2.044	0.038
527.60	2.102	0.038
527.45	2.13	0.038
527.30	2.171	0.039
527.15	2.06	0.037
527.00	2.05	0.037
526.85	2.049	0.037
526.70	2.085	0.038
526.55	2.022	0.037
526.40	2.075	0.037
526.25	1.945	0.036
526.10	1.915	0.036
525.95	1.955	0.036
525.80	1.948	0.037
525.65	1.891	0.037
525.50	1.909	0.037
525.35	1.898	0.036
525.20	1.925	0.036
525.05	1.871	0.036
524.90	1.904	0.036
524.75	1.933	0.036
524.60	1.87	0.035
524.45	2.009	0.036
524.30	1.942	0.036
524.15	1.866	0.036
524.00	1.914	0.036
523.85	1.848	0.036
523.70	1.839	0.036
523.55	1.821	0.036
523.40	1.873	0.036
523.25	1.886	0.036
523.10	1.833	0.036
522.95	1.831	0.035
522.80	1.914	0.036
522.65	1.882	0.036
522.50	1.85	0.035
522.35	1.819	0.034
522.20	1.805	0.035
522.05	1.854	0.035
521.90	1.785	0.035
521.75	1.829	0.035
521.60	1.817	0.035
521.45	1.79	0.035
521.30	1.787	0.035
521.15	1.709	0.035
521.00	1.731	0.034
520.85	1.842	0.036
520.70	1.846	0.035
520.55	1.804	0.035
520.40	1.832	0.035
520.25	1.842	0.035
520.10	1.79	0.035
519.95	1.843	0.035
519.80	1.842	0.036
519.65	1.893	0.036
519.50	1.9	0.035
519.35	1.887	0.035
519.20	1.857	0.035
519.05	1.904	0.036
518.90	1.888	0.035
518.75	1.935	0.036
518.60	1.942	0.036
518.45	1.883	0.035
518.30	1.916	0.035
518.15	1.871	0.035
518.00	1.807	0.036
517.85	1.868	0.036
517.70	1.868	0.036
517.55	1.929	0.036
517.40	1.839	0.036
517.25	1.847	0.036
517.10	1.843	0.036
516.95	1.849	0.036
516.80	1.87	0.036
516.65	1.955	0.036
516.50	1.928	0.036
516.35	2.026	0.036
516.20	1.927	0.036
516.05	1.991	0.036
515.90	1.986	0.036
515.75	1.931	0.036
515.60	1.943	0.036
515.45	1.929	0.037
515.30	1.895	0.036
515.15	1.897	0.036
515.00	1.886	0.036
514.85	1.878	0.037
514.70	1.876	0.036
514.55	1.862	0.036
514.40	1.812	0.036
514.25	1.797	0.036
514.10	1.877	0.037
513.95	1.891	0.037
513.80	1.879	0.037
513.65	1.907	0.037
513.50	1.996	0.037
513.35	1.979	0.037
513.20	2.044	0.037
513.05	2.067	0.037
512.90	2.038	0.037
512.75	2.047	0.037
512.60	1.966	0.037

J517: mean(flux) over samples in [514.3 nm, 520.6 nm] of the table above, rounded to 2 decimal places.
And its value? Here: 1.89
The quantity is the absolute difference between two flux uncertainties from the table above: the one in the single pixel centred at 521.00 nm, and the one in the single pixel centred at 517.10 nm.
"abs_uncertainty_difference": 0.0020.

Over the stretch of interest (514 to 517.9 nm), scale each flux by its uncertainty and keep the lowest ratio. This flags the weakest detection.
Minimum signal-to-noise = 49.9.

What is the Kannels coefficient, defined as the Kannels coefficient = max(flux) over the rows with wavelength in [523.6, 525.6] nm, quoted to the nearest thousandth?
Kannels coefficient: 2.009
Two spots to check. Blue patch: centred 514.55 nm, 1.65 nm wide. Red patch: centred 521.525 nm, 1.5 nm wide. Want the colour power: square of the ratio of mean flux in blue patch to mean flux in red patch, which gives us 1.1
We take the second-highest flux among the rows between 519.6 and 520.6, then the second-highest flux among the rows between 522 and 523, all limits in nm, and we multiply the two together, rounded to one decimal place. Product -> 3.5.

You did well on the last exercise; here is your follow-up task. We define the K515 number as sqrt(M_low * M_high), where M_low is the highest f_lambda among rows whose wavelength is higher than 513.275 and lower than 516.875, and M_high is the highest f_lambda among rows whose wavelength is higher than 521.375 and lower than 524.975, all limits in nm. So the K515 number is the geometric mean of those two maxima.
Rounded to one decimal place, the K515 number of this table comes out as 2.0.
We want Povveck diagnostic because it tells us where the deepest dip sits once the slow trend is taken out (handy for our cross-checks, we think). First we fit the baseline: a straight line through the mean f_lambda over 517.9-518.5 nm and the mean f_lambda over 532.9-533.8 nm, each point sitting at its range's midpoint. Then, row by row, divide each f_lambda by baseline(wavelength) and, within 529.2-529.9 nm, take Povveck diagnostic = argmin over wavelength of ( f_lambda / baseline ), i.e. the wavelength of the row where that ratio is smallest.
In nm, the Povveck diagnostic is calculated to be 529.25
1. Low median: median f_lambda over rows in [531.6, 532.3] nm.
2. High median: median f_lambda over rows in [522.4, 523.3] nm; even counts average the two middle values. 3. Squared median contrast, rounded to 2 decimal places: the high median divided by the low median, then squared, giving 0.28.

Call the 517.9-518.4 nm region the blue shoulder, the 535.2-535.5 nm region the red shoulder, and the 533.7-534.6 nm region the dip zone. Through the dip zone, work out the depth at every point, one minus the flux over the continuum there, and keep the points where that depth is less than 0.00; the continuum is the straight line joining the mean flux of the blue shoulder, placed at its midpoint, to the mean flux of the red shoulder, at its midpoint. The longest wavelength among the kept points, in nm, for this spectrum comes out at 534.50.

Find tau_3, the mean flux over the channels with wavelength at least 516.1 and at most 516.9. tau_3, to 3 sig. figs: 1.94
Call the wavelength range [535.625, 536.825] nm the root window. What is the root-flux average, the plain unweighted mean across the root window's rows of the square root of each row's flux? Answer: 1.51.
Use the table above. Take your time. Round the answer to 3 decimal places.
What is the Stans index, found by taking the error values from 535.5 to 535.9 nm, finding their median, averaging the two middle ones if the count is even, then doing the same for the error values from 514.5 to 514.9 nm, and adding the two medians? 0.075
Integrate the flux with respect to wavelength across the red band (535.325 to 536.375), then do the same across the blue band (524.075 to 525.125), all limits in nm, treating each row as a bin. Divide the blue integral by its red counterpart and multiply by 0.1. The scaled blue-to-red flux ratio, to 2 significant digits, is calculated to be 0.084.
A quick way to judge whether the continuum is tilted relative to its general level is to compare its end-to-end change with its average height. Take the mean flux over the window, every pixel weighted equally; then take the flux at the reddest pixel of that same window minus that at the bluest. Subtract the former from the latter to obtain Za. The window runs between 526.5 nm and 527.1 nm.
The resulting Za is -2.0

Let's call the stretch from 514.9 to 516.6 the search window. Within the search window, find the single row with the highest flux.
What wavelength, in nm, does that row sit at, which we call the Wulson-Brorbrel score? 516.35 nm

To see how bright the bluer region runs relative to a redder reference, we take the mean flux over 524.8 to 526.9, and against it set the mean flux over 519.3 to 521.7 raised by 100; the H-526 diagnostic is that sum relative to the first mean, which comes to 52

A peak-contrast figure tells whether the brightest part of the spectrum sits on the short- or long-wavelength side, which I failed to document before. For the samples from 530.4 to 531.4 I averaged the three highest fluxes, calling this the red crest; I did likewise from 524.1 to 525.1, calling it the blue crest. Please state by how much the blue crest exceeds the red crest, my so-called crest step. -1.3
